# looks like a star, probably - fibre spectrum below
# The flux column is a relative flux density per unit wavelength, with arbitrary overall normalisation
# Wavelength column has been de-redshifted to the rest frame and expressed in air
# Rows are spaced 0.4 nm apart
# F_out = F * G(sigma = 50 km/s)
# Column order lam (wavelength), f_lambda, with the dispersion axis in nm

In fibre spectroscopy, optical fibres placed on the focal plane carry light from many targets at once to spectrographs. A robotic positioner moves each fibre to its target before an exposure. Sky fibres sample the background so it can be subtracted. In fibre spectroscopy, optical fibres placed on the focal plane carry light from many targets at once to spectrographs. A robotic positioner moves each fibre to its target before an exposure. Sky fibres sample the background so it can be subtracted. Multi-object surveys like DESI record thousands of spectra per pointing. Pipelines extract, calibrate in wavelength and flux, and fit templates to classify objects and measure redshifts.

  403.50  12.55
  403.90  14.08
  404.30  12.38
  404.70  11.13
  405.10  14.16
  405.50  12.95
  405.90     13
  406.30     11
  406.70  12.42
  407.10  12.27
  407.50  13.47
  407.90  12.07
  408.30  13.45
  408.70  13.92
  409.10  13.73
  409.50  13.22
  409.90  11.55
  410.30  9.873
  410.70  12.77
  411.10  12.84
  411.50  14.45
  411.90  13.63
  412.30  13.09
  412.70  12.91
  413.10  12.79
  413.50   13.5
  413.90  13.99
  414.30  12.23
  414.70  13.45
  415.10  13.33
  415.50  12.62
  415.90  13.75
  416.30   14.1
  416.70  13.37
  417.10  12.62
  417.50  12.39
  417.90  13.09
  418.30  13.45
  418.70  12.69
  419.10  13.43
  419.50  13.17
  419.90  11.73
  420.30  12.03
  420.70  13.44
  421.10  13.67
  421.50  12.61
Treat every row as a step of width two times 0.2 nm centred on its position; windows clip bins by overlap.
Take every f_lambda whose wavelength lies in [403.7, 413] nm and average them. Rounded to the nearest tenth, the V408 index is 12.8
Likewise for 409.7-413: 12.6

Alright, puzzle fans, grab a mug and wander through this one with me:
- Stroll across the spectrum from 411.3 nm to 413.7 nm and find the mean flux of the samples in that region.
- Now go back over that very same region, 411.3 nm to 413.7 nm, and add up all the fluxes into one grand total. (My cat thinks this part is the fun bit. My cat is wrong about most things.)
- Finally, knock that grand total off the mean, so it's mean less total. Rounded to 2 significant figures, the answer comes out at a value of -67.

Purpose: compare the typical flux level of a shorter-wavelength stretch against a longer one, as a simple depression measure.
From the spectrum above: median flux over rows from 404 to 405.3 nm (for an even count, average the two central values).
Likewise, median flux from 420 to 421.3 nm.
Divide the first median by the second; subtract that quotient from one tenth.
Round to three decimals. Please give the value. -0.821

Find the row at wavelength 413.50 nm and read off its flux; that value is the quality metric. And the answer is 13.5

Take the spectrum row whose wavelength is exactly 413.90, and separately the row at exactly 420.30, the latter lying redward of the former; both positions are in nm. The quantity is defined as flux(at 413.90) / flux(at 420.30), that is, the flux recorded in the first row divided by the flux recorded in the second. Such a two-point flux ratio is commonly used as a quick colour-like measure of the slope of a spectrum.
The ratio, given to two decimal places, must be 1.16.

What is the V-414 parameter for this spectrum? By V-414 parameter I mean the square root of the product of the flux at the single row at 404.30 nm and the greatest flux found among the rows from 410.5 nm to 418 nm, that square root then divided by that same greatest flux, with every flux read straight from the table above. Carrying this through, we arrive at 0.93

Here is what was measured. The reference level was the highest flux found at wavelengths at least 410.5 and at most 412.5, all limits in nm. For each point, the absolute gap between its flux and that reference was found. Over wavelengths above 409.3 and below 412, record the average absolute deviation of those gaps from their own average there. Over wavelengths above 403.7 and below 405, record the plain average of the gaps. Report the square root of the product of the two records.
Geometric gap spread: 1.4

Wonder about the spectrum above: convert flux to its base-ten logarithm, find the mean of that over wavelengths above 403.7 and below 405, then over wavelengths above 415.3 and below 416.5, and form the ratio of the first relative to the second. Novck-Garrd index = 0.97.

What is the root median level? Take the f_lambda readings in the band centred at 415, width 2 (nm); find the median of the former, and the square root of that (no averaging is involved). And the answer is 3.65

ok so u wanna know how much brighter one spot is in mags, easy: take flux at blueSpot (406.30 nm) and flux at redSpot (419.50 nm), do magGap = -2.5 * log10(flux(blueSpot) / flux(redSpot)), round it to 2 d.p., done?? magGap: 0.20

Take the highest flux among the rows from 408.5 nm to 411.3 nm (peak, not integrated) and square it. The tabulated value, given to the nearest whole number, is 194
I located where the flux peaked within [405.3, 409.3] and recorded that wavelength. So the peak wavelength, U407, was 408.70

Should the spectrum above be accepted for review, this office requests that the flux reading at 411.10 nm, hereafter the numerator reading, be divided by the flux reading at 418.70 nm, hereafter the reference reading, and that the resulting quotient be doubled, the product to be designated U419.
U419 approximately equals 2.02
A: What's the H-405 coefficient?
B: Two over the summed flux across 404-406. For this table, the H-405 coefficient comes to 0.0314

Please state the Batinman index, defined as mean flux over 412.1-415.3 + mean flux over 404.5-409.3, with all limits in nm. 26.0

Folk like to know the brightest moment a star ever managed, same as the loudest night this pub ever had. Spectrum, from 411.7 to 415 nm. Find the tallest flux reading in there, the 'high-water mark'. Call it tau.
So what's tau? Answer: 13.99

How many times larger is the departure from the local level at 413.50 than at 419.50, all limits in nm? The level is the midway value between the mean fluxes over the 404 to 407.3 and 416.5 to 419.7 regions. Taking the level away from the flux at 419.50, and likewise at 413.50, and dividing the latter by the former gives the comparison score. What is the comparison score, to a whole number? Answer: 2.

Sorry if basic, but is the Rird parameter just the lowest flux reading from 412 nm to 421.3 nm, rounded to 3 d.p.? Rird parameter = 11.730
